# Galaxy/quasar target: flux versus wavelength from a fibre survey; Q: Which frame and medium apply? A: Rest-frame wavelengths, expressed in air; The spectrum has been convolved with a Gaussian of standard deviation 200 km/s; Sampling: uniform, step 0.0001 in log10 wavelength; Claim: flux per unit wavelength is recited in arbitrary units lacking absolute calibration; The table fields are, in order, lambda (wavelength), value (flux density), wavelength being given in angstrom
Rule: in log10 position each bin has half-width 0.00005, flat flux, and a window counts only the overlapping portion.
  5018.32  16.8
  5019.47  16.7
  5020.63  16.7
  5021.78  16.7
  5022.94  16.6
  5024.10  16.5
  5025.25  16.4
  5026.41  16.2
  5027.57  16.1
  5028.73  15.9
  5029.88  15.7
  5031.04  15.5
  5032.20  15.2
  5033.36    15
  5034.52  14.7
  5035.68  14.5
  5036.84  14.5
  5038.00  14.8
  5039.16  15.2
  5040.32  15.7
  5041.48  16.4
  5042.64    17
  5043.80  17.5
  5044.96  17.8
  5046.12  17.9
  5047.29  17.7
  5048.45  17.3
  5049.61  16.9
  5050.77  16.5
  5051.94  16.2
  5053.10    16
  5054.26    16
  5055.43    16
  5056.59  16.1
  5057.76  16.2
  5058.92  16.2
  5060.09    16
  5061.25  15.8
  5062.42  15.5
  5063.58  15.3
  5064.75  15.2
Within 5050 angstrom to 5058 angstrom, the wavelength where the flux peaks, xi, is 5050.77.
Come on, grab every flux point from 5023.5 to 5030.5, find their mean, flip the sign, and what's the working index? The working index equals -16.1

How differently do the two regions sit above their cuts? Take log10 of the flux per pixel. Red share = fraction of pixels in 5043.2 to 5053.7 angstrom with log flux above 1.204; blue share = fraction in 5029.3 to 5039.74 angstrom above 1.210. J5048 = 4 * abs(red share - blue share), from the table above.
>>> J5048 4.0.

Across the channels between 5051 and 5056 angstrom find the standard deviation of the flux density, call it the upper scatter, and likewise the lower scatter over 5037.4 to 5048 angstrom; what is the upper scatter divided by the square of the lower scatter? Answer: 0.1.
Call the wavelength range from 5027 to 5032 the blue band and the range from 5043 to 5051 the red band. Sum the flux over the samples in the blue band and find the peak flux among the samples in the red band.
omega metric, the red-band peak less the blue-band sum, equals -45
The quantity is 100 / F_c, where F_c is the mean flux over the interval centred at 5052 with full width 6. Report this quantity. 6.13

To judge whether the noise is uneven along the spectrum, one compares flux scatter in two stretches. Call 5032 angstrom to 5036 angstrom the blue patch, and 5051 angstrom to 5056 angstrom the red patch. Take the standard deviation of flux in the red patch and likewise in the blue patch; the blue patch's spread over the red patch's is 3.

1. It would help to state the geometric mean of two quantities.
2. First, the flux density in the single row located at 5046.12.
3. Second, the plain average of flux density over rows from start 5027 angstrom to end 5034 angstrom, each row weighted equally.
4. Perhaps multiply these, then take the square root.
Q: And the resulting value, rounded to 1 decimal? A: 16.7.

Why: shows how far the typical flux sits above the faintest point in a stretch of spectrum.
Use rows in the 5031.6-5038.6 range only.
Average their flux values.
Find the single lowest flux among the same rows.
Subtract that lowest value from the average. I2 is 0.28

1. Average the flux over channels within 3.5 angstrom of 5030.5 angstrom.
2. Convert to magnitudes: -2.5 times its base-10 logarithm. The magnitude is -2.98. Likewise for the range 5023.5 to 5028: -3.03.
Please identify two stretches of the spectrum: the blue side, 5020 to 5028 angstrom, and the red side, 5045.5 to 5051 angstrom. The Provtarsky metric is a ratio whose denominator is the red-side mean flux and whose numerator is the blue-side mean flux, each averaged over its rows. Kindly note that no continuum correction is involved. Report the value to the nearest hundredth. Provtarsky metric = 0.95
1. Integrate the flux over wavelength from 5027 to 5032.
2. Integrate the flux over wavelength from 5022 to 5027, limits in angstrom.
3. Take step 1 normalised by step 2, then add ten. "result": 11.0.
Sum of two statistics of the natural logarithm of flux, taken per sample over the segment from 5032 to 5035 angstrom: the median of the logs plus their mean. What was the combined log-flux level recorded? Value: 5.41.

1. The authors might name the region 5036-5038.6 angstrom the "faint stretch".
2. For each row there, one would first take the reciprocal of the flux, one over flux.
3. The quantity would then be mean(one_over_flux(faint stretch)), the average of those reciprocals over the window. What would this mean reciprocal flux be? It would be 0.068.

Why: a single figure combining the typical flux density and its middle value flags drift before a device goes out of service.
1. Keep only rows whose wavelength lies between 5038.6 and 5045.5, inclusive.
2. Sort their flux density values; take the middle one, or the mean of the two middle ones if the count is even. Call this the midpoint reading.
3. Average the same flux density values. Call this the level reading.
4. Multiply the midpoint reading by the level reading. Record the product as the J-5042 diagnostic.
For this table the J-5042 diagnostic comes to 277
